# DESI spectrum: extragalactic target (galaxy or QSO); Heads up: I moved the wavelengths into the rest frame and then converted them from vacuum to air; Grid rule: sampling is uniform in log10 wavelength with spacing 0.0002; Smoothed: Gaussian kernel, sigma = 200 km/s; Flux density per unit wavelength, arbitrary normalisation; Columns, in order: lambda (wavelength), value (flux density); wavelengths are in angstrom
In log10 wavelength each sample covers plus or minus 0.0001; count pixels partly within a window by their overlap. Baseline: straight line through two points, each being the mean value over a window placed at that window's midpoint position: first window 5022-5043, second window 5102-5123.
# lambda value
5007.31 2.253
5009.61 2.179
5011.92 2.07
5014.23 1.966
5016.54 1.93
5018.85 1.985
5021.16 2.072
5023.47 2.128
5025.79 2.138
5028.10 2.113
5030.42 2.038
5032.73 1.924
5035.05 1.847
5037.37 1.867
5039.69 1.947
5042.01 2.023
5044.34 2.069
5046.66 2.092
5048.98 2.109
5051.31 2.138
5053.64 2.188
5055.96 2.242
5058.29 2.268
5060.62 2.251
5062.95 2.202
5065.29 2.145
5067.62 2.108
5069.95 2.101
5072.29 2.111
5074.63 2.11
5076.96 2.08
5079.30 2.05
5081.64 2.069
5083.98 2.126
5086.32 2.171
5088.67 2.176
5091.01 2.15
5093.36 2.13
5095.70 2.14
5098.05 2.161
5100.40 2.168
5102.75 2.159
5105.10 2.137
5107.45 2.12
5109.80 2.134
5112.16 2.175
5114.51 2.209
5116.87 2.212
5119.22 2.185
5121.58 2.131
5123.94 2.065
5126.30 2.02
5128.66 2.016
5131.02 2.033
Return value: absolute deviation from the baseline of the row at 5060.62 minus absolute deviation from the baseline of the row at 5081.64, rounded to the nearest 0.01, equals 0.16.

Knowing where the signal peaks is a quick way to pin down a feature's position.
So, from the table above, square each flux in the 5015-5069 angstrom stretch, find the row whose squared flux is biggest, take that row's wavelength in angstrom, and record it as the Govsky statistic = 5058.29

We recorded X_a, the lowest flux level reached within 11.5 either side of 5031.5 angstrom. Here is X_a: 1.847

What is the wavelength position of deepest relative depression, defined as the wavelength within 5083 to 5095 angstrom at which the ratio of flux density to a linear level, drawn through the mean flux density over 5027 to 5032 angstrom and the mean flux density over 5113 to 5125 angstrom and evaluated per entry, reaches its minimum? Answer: 5093.36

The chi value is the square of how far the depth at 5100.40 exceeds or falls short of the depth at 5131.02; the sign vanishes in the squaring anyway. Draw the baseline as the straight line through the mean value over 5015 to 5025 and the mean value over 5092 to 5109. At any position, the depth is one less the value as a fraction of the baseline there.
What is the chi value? 0.0067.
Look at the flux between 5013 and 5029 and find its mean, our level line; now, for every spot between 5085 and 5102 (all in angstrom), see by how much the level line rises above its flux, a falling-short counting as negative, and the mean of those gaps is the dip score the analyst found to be -0.11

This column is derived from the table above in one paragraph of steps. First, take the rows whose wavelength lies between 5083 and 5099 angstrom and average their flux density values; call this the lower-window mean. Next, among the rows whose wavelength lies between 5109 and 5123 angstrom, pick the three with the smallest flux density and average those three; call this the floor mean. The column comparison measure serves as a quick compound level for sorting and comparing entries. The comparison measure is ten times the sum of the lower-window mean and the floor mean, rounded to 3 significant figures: 43.0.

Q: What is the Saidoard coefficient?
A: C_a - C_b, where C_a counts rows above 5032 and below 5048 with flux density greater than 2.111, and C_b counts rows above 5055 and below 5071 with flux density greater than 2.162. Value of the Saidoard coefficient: -4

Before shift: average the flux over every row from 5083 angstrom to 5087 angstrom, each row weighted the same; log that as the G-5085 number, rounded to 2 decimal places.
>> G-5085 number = 2.15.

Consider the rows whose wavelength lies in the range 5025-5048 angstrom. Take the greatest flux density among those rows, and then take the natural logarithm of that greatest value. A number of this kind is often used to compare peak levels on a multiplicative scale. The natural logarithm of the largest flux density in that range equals 0.760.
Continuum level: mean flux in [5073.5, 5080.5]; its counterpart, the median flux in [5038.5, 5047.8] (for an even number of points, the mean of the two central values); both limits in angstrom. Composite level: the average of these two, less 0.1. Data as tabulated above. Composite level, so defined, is 1.96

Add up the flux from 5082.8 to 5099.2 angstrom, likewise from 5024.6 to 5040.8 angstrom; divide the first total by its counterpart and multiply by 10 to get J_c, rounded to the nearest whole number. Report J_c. 11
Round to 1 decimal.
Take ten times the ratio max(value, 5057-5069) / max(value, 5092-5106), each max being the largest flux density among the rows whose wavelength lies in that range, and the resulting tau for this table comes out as 10.5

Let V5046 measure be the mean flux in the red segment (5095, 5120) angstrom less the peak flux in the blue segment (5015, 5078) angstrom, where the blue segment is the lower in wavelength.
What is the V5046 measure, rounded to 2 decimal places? -0.10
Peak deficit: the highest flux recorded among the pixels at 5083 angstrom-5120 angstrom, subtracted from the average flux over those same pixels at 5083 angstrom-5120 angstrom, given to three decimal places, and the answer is -0.052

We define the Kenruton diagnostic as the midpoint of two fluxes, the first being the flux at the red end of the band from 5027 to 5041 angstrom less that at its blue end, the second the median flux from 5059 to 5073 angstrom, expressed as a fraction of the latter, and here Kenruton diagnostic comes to 0.46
